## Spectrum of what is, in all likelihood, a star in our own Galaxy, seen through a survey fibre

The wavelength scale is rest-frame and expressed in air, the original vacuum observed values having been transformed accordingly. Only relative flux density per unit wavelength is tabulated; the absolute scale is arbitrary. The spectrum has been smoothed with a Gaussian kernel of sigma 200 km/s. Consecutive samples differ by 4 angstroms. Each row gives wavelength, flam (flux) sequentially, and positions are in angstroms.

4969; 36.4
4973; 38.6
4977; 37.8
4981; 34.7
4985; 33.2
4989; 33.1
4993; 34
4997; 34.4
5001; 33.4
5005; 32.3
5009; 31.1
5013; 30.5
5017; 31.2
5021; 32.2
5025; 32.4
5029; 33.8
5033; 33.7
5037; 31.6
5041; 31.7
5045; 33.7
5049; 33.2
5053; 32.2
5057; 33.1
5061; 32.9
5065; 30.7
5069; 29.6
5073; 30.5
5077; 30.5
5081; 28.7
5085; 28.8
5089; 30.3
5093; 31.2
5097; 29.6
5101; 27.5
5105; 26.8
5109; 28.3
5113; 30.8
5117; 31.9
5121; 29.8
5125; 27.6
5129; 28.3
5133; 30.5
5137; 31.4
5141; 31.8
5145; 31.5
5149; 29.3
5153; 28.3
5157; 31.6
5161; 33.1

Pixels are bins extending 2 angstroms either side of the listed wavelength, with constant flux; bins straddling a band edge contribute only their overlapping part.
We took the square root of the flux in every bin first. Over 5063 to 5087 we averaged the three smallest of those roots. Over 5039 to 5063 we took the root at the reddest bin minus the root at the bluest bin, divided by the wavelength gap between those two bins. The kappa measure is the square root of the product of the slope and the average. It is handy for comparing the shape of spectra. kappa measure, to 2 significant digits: 0.17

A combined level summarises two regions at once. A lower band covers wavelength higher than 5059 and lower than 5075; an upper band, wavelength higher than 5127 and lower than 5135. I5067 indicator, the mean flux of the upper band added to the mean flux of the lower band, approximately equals 60.3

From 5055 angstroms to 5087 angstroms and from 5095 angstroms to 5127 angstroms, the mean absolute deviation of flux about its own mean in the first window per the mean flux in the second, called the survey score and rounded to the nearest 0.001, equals 0.042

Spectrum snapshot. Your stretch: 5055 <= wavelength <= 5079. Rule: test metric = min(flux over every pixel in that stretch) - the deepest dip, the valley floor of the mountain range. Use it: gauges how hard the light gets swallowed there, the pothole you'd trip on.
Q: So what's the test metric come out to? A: 29.6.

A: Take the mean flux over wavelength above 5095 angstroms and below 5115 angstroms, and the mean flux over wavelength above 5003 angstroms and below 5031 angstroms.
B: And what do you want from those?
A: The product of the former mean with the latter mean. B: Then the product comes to 913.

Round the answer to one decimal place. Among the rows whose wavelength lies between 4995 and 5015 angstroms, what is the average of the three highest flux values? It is 33.4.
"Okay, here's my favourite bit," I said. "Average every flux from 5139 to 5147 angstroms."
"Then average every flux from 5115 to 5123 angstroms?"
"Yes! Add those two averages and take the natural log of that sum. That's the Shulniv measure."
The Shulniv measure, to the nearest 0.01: 4.14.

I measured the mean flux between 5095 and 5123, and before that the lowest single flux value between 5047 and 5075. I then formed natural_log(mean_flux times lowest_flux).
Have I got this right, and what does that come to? 6.76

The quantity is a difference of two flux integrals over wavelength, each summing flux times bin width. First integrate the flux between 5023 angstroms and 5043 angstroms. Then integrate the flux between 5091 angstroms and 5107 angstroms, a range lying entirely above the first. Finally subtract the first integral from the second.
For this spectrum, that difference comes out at -192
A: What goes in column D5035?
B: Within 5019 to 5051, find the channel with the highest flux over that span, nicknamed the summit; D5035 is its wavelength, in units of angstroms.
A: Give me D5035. 5029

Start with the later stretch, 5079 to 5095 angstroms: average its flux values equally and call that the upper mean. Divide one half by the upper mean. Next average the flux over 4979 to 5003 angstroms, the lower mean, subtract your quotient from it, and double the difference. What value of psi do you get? 67.6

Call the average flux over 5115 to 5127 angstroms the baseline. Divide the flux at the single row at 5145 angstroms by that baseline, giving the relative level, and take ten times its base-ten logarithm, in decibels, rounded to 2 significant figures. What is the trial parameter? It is 0.25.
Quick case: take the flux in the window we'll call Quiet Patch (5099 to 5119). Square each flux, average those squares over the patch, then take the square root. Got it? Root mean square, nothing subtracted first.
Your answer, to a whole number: 29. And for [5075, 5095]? 30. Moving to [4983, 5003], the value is 34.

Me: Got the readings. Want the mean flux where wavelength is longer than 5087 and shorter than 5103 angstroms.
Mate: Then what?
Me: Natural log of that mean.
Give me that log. 3.39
